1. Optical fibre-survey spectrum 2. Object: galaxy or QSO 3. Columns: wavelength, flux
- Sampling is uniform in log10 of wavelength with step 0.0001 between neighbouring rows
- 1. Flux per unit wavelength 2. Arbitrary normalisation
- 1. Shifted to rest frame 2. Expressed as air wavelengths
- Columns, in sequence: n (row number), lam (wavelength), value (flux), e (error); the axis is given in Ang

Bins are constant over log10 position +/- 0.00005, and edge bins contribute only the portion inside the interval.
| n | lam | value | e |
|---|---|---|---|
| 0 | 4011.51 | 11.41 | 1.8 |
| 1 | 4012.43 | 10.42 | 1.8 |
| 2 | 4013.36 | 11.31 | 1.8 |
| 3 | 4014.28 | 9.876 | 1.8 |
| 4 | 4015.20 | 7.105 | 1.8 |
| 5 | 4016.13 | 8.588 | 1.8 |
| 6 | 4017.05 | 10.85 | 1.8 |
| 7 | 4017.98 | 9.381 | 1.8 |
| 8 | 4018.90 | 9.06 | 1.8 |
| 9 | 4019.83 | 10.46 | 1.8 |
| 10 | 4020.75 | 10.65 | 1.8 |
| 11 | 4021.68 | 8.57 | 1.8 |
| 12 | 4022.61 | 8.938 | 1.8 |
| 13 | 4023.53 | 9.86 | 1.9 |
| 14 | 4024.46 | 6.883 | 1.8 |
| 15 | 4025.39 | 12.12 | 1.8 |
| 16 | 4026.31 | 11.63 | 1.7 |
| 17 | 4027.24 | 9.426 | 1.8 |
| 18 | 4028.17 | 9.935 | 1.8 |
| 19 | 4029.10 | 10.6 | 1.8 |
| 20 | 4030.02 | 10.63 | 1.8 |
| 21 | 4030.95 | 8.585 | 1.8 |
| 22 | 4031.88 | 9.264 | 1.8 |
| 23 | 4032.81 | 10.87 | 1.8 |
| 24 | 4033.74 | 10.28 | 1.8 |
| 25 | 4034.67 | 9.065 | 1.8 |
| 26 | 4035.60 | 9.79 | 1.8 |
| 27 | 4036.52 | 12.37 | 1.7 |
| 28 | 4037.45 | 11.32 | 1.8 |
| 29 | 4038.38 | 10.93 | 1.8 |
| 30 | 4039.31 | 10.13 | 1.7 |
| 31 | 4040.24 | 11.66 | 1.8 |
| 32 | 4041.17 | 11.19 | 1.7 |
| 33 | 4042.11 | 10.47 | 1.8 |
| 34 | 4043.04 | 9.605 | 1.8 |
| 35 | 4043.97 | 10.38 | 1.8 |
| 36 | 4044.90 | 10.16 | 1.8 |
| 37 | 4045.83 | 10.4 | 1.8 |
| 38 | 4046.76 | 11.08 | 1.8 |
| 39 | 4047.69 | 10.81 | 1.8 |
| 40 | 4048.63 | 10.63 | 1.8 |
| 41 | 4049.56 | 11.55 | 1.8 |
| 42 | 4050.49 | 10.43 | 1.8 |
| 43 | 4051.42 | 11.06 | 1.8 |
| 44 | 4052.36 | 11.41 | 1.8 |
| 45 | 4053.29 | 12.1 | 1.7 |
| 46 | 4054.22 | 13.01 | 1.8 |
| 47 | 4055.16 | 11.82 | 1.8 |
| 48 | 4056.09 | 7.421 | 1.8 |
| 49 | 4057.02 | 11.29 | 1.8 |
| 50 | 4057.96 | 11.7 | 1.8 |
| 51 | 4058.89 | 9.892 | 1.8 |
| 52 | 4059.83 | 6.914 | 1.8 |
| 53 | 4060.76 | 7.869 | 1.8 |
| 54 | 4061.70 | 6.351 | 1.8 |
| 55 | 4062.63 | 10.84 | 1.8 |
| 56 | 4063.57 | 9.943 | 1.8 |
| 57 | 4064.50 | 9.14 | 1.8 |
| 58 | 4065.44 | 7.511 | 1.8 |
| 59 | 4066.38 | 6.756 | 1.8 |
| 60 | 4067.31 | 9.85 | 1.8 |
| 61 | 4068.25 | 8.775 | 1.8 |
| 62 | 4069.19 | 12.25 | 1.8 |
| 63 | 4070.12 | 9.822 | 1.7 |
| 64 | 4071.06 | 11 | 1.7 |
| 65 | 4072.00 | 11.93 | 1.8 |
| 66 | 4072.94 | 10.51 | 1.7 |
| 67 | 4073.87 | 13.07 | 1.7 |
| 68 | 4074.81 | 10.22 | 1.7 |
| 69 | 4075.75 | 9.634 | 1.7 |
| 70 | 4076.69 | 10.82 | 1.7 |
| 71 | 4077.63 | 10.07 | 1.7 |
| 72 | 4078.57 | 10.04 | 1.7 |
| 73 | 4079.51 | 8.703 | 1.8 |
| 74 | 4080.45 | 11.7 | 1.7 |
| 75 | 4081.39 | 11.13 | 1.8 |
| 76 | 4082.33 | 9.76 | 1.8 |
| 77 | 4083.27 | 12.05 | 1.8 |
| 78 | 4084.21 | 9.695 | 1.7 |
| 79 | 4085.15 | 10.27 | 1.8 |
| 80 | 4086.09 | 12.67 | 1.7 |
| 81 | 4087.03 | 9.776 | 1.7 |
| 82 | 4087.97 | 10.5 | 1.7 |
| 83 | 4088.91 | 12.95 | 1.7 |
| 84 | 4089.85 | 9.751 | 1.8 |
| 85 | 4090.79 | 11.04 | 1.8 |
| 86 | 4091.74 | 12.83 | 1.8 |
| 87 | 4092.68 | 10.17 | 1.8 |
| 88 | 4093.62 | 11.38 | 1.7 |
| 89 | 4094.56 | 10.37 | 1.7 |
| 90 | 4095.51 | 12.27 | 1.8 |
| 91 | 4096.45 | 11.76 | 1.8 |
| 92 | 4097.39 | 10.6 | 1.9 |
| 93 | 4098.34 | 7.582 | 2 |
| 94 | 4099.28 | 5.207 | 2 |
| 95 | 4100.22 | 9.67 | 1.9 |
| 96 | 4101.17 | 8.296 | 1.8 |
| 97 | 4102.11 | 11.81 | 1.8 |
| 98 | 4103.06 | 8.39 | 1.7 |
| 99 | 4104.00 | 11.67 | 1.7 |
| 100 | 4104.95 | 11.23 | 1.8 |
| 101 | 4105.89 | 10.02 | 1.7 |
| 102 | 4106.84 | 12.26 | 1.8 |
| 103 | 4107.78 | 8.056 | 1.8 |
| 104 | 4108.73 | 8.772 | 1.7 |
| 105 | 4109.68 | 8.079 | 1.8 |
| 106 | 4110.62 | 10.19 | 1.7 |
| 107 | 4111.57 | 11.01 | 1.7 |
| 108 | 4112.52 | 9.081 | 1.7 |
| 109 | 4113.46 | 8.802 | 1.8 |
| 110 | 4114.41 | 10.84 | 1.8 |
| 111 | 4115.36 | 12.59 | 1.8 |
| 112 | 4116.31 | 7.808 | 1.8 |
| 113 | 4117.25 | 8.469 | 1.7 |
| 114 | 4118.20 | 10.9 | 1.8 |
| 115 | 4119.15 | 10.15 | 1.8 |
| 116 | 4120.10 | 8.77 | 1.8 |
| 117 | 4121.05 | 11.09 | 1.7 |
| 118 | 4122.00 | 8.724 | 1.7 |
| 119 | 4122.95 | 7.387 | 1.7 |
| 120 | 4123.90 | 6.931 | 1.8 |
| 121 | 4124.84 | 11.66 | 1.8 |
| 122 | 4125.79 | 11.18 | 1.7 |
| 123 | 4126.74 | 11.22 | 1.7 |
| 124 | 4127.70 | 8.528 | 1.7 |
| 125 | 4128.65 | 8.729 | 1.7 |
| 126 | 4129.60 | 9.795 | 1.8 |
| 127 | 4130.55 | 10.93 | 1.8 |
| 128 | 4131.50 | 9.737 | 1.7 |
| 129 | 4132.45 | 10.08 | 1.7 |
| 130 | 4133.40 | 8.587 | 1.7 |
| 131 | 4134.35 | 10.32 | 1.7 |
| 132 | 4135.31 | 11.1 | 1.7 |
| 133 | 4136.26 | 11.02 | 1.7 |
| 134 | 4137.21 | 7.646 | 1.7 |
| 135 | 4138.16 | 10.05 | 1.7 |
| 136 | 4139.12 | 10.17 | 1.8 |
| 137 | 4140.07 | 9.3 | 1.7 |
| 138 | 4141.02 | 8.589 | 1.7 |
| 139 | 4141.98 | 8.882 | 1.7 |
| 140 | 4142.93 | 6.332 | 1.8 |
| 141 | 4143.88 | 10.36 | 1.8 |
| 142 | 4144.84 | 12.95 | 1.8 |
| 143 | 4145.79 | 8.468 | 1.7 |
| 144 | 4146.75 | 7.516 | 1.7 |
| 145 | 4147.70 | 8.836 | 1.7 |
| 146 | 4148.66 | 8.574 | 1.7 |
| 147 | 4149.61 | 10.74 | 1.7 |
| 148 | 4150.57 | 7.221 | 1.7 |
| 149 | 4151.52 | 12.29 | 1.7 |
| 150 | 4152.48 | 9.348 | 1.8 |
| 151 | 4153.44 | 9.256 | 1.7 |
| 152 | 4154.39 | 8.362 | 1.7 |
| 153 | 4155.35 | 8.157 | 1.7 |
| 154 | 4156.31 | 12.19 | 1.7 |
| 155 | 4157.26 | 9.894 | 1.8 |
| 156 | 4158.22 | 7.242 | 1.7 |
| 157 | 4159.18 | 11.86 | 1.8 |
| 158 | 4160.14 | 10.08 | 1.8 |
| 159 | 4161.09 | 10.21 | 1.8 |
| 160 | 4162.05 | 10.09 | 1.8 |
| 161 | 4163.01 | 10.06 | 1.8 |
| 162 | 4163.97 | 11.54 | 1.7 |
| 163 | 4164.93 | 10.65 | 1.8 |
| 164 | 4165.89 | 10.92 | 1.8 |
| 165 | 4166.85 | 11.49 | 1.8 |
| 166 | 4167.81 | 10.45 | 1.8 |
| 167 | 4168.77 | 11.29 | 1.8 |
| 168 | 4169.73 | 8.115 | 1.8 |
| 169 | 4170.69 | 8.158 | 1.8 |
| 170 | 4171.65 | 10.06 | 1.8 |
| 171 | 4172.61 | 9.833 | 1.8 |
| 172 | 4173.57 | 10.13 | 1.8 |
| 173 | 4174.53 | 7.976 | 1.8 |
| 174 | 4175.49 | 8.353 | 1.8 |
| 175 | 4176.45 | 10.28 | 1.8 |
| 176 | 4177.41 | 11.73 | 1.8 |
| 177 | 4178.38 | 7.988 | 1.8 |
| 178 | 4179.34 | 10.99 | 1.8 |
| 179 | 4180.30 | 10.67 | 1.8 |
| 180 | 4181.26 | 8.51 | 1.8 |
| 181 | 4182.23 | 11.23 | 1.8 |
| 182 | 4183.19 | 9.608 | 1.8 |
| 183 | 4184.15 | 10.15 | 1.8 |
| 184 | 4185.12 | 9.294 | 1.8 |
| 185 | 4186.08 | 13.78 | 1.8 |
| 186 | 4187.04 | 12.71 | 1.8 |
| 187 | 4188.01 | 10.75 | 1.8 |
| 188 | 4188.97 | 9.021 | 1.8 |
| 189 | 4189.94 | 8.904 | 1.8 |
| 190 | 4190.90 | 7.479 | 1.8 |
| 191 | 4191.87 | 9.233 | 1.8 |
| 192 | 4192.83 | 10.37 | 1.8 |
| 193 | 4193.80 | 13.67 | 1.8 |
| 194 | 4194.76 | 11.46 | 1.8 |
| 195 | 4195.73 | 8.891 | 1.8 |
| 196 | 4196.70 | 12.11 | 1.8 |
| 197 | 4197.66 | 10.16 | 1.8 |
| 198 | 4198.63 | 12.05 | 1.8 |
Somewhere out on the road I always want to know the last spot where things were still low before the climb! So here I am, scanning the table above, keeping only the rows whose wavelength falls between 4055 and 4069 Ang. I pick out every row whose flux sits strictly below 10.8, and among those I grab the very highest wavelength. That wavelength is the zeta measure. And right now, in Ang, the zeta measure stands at 4068.25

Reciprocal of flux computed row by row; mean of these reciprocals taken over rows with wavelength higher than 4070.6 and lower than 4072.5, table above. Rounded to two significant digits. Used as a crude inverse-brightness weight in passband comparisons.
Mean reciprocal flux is 0.087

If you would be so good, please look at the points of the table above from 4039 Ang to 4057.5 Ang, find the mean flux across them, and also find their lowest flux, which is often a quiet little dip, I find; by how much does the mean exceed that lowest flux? 3.41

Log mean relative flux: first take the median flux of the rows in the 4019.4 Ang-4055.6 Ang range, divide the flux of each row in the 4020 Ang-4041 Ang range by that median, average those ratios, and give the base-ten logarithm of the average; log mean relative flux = -0.018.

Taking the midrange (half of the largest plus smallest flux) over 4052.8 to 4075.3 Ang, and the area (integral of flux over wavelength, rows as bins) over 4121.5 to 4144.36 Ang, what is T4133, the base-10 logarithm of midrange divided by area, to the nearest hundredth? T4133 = -1.35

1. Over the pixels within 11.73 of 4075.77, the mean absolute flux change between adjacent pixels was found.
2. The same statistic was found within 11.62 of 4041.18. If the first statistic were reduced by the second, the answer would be 0.8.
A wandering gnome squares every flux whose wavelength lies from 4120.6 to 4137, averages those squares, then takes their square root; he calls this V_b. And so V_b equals 9.9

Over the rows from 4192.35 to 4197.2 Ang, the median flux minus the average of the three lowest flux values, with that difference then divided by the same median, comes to 0.11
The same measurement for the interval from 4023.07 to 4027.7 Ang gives 0.12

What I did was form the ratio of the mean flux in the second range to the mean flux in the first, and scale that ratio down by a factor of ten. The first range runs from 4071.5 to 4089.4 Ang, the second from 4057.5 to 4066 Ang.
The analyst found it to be 0.082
